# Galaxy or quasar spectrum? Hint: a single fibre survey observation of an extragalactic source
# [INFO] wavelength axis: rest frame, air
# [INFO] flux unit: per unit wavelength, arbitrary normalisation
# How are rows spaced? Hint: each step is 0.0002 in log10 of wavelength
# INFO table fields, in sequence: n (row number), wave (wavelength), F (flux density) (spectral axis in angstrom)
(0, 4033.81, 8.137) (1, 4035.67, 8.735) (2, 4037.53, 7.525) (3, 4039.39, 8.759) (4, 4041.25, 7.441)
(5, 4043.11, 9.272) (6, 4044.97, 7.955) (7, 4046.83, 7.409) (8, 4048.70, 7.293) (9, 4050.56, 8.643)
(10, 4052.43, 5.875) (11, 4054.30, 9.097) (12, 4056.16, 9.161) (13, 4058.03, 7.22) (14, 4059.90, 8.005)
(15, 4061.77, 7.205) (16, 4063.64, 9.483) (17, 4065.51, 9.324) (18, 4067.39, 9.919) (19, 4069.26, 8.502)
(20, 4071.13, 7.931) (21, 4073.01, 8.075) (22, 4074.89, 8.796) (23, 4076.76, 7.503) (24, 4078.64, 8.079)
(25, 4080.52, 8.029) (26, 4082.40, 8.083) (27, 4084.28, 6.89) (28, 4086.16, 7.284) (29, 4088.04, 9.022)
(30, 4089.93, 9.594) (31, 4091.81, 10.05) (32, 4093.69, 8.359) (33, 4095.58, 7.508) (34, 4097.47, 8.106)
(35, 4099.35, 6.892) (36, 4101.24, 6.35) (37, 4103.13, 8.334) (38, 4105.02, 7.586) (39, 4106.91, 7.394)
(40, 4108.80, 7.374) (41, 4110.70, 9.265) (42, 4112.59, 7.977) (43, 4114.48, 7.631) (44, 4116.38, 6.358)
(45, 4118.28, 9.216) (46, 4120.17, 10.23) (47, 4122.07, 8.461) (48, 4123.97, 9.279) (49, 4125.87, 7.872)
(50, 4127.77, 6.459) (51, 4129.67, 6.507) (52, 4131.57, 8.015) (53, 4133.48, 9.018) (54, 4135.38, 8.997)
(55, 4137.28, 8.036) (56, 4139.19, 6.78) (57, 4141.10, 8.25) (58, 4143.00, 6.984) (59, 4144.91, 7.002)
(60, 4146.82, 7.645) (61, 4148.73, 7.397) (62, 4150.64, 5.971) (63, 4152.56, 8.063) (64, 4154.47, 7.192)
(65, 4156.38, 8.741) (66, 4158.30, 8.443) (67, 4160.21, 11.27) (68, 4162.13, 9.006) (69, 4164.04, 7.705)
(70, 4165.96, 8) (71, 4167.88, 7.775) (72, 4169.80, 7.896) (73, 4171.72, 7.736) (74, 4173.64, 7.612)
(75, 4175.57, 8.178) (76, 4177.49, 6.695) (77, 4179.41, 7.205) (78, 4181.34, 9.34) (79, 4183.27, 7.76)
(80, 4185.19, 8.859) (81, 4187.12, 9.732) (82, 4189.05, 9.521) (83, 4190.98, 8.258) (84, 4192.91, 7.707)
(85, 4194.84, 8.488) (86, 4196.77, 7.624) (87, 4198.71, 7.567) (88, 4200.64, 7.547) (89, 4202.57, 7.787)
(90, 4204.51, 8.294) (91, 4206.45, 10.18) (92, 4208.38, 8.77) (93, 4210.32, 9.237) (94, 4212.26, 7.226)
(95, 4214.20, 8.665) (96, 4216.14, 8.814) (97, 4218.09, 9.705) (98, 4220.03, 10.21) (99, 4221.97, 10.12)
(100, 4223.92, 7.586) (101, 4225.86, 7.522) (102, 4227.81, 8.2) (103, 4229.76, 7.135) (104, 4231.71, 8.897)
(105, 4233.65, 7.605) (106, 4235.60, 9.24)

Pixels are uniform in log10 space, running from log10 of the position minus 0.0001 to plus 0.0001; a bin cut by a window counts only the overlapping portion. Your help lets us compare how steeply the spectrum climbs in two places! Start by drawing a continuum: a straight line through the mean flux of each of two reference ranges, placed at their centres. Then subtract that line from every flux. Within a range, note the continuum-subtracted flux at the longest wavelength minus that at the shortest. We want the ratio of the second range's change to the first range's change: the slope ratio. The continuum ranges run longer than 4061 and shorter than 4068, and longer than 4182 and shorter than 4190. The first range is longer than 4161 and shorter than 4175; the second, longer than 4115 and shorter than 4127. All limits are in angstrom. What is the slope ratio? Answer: -1.1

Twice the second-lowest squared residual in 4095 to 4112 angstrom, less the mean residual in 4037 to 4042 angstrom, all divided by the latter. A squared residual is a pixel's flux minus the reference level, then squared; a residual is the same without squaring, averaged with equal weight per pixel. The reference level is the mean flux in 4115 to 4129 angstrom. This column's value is -1.1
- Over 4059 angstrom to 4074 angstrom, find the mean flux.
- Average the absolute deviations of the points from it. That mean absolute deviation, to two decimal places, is 0.76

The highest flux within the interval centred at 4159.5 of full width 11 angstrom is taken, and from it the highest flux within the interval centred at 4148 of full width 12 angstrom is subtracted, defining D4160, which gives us 3.21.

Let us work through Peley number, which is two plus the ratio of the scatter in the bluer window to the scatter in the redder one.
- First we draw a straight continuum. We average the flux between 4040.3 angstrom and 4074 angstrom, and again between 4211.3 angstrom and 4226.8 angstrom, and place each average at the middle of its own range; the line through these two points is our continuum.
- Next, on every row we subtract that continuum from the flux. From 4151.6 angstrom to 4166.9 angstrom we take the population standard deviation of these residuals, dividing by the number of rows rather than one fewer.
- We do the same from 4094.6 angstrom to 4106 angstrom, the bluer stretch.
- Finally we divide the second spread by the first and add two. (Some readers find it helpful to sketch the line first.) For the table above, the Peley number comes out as 2.6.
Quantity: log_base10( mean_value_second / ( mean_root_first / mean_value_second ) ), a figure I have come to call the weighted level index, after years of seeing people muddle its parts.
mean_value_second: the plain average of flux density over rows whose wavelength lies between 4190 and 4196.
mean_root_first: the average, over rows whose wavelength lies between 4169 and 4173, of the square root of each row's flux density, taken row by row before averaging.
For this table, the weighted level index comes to 1.38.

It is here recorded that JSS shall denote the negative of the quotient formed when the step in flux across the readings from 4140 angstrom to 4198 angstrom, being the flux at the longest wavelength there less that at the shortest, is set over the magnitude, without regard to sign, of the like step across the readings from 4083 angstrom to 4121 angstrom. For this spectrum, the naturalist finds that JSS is 0.19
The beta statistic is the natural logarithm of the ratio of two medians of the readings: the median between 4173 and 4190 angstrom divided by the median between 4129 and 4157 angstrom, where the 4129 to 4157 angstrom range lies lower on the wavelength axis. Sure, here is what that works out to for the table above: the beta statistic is 0.067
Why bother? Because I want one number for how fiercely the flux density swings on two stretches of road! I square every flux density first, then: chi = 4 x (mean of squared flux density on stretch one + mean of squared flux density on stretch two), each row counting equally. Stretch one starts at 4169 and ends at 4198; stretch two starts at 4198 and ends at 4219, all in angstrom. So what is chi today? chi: 564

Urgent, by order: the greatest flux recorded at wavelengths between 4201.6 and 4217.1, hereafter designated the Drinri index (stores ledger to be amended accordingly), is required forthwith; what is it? 10.18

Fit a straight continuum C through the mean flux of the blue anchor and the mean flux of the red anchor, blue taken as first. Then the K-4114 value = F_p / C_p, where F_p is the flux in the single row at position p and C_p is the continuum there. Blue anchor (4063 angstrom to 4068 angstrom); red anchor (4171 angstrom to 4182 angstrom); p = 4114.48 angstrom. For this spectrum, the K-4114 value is 0.87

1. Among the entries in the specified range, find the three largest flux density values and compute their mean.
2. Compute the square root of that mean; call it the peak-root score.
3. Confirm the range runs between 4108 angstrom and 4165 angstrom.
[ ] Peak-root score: 3.20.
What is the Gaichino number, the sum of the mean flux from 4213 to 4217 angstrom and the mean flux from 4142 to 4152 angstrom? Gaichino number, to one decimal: 15.7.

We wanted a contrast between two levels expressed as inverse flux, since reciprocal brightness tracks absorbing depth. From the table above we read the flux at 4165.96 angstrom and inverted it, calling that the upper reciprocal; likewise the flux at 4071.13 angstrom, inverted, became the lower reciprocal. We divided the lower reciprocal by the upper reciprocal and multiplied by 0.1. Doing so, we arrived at 0.101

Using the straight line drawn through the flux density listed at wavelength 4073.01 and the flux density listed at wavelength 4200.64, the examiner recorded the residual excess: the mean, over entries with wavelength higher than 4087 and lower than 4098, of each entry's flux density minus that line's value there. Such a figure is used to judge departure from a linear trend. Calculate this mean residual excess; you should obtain 0.8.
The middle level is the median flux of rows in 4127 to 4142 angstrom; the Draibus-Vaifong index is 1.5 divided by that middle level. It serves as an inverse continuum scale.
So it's 0.187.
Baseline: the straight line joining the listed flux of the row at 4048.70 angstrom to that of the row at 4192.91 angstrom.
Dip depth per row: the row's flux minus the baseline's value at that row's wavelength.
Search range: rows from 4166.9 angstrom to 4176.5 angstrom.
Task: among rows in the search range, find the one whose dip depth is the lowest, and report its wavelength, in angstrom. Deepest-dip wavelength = 4173.64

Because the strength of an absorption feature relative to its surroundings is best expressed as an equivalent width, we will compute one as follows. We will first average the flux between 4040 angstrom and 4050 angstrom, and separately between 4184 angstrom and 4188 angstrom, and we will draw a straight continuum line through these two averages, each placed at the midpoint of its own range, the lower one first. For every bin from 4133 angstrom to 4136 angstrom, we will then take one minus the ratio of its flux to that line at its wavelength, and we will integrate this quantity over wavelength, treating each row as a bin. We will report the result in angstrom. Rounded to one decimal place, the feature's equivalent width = -0.1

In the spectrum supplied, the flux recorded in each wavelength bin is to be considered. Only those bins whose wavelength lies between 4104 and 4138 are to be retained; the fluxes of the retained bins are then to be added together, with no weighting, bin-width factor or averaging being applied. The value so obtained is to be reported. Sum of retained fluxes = 146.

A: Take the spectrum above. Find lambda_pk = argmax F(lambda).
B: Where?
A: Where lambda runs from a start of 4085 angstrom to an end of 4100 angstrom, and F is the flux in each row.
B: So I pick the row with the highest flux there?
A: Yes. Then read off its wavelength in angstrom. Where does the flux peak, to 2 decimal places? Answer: 4091.81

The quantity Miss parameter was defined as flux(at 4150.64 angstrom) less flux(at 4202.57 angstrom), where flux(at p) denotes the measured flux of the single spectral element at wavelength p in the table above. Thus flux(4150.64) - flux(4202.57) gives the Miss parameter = -1.8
